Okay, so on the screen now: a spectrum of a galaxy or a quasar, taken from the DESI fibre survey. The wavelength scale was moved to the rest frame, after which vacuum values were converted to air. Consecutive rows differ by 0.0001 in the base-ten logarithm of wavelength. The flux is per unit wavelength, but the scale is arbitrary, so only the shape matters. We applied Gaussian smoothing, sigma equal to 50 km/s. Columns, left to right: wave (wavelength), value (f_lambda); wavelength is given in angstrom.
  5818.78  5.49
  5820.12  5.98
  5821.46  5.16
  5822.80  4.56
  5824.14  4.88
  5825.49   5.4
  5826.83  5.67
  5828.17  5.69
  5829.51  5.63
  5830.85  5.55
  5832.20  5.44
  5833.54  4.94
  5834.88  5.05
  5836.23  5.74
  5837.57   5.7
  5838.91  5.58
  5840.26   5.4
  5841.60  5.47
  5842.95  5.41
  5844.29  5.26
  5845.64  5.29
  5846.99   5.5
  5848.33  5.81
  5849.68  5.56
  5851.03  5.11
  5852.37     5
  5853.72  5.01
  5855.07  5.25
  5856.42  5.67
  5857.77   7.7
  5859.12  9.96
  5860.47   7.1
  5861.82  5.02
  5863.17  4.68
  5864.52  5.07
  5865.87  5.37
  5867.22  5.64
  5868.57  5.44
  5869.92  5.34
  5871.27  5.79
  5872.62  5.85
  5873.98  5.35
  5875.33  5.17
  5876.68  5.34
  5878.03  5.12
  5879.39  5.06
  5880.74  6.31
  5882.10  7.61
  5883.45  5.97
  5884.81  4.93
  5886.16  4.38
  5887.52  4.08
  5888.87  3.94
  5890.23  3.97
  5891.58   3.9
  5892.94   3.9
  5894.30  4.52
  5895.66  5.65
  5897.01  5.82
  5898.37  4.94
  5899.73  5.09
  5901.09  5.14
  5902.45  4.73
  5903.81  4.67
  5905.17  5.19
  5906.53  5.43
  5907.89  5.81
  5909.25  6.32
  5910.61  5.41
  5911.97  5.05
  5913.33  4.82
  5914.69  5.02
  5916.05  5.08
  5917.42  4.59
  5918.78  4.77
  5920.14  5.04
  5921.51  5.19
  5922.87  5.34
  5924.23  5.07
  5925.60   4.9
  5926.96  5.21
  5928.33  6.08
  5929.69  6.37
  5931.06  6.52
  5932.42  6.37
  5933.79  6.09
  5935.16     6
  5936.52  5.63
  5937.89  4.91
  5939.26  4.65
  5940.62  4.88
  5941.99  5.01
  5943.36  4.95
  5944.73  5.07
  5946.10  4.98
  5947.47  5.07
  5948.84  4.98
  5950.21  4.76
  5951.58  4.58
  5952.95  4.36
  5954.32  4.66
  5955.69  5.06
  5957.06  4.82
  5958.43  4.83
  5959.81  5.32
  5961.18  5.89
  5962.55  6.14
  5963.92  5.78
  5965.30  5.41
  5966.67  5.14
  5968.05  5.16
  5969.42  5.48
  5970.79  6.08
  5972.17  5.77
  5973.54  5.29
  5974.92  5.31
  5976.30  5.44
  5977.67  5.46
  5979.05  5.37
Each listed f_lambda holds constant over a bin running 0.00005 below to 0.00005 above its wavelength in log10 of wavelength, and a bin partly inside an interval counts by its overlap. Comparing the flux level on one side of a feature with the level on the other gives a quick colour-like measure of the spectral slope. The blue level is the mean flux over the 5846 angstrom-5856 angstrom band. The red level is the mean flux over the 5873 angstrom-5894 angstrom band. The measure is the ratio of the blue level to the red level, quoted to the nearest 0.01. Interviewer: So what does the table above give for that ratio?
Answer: 1.06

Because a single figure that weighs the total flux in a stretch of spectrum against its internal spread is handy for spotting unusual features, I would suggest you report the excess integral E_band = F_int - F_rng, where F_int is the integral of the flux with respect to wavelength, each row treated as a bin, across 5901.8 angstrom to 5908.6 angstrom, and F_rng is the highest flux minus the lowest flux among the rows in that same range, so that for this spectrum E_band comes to 34.0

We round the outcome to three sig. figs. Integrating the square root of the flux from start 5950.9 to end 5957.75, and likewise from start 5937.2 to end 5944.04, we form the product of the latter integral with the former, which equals 224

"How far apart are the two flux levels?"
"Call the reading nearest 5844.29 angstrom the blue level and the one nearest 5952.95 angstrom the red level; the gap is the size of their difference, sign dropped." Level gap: 0.90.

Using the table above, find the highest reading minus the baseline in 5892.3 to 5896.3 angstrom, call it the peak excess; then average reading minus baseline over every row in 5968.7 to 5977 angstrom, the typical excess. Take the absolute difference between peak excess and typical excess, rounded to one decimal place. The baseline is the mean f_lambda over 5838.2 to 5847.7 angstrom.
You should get 0.1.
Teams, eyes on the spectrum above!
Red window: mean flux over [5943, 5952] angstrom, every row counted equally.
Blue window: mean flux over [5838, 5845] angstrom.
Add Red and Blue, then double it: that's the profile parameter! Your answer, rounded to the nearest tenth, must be 20.7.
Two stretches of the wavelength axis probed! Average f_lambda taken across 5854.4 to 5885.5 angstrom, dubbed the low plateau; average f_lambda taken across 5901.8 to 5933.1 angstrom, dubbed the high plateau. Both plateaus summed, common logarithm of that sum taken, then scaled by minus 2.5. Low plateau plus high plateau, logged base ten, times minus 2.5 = -2.62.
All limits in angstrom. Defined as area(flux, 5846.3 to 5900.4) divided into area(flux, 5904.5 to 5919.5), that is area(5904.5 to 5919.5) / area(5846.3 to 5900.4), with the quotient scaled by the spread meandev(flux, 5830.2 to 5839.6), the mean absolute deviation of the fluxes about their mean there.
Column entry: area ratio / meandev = 1.1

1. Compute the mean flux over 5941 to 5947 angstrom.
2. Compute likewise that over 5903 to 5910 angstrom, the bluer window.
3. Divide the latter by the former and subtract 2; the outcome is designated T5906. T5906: -0.90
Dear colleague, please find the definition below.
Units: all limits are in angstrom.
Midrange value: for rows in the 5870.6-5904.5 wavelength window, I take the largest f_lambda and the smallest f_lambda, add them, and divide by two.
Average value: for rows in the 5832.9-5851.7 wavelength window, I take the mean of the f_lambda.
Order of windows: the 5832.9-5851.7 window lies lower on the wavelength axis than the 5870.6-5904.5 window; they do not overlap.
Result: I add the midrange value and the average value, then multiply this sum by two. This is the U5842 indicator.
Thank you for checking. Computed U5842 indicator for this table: 22.3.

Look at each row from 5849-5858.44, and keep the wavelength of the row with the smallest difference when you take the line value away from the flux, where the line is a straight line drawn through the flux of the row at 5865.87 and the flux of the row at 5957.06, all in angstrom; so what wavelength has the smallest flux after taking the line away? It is 5852.37 angstrom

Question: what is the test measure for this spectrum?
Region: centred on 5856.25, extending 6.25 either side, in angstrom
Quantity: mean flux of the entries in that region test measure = 6.2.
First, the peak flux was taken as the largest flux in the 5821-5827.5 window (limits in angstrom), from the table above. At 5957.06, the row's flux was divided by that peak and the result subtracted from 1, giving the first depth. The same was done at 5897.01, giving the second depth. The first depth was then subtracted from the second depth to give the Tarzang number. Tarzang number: -0.18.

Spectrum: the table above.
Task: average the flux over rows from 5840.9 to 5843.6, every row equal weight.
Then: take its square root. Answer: 2.332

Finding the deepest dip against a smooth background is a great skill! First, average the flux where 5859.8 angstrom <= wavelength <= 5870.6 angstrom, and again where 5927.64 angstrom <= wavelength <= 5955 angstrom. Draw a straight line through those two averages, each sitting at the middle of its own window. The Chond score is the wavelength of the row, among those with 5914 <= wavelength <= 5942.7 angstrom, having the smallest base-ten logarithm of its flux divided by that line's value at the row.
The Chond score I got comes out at 5917.42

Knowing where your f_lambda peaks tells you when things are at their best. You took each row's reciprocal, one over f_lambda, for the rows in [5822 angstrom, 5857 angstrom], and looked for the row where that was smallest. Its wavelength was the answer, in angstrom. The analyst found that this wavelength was 5848.33 angstrom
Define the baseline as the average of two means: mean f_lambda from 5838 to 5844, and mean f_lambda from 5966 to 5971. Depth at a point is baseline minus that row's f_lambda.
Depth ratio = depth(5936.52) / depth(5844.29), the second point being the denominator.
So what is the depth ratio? -1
